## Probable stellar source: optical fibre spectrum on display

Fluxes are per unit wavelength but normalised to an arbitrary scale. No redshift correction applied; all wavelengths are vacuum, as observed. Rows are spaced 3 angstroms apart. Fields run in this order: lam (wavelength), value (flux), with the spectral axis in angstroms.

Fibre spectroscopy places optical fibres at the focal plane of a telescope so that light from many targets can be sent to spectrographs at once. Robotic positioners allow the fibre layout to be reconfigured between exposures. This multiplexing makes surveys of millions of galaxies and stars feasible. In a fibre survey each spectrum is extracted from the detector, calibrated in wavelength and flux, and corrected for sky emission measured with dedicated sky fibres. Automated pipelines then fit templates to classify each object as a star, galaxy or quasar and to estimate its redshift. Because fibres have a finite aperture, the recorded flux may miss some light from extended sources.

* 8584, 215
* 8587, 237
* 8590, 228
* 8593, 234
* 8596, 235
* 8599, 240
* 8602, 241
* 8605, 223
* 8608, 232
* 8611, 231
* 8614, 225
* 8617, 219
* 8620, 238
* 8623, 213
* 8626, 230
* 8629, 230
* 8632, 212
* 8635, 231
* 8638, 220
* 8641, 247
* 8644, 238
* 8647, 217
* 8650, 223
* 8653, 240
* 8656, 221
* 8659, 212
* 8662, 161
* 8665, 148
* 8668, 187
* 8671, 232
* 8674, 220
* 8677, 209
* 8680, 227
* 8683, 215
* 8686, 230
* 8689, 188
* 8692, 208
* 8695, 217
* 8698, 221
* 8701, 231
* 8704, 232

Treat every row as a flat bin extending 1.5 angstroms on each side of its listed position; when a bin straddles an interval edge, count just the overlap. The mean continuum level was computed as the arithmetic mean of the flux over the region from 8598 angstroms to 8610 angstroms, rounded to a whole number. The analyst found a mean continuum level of 234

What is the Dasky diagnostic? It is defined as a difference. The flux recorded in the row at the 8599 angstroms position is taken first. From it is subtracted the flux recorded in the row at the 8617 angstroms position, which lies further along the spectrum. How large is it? 21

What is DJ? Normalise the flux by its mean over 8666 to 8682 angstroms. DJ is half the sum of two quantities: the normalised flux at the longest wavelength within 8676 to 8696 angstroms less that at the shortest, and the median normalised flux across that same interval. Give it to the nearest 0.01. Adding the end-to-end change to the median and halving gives 0.52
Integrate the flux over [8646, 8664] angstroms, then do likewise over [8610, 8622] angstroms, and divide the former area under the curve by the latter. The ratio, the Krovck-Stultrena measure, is 1.4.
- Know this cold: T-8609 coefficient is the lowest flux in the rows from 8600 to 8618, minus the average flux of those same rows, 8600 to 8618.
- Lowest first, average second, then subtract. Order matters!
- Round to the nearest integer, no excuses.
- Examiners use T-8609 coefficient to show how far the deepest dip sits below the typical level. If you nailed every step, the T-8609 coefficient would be -10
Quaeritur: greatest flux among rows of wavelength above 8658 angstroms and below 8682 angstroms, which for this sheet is 232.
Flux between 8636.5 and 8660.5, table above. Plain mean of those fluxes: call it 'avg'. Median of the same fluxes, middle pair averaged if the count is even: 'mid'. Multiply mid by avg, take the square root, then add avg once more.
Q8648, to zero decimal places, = 452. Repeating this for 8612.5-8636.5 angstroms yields 451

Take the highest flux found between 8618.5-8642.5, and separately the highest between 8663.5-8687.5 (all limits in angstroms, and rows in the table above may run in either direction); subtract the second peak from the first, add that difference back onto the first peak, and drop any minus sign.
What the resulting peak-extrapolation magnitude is 262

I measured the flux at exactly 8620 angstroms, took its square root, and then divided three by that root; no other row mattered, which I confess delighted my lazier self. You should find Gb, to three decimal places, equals 0.194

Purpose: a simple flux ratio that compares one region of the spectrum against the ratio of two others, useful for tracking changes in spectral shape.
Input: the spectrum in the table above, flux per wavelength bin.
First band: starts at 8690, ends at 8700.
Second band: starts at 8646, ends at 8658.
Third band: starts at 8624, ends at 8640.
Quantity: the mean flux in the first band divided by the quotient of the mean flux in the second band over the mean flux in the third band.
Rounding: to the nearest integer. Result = 215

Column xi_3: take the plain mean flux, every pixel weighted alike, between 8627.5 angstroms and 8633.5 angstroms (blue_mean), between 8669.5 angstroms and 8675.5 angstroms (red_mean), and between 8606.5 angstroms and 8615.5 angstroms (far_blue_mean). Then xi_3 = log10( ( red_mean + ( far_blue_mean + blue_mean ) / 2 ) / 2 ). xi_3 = 2.35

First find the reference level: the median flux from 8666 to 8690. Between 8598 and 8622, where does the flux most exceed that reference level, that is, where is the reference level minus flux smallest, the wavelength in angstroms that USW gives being 8602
